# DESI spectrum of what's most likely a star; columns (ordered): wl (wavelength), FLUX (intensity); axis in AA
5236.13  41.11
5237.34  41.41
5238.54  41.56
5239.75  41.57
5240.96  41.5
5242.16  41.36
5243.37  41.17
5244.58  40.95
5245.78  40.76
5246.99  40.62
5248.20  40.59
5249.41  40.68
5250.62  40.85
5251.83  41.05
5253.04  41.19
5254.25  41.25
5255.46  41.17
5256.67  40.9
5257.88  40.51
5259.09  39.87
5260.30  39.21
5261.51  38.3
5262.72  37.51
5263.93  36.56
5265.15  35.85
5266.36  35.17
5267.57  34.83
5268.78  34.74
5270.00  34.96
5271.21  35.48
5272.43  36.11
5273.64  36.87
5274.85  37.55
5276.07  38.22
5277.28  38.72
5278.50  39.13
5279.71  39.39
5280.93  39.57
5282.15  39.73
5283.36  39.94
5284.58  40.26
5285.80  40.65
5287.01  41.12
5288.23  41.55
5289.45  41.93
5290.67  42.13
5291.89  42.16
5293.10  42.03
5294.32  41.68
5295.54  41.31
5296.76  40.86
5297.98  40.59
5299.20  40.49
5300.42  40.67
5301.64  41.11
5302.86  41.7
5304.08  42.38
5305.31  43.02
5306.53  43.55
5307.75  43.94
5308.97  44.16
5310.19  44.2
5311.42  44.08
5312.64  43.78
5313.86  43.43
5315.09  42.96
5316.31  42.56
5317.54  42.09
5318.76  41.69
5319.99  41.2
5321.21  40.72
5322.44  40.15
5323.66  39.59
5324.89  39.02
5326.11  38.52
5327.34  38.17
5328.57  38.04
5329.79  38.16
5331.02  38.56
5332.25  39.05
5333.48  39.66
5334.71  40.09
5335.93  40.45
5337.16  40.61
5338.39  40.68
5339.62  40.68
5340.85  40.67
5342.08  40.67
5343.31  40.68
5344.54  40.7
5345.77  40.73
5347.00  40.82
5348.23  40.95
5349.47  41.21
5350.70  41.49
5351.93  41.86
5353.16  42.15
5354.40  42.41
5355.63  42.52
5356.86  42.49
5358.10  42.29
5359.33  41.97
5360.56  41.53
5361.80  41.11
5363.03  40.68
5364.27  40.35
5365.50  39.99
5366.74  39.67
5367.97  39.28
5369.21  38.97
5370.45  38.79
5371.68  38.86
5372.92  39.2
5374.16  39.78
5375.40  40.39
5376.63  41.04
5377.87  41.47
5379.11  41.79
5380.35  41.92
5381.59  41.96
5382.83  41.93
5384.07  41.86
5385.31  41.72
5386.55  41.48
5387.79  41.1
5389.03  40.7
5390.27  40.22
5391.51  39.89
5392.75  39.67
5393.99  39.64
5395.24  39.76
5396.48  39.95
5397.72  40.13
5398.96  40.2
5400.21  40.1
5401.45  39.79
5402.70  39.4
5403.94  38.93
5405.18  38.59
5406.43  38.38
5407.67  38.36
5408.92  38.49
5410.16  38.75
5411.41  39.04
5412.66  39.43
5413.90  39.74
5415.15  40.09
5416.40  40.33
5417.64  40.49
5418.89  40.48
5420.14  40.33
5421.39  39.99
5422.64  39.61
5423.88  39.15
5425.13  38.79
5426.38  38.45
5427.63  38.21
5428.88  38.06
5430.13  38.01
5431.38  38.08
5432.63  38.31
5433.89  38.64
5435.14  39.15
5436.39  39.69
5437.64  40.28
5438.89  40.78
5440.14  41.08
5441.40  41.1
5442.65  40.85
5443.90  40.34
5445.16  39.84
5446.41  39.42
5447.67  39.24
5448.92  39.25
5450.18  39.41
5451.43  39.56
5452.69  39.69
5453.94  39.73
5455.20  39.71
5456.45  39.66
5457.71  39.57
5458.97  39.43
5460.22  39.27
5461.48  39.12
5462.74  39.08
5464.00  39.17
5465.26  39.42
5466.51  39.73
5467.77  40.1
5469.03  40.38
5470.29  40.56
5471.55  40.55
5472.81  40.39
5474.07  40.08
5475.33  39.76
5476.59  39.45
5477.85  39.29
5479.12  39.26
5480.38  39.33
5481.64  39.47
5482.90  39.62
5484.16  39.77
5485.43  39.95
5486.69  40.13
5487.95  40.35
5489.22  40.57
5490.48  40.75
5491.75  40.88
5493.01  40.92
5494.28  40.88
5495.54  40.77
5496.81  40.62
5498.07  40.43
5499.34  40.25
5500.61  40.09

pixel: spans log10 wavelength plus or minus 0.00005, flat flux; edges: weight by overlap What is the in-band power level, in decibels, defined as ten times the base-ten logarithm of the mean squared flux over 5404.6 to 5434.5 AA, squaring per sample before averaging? 31.8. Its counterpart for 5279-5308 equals 32.3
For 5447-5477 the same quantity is 32.0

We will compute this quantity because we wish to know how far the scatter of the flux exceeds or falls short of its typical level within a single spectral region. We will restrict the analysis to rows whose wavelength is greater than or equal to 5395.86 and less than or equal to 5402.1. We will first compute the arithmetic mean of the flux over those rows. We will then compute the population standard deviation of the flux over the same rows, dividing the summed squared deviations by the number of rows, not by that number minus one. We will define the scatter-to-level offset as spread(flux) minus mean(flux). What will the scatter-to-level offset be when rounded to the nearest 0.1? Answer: -39.9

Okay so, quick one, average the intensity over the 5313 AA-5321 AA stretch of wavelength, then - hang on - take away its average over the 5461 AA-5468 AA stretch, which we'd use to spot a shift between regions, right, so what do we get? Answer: 2.9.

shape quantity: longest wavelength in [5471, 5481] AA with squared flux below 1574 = 5480.38 AA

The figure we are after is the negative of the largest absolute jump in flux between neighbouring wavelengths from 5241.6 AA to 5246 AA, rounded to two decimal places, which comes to -0.22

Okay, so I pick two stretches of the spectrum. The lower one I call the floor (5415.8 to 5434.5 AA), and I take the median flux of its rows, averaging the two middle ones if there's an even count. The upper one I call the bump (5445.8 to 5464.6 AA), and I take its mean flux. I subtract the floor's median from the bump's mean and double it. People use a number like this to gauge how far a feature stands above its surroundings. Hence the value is 1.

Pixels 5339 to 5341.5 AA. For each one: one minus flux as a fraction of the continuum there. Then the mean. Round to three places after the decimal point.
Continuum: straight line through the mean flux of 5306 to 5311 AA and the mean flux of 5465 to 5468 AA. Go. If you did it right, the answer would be 0.057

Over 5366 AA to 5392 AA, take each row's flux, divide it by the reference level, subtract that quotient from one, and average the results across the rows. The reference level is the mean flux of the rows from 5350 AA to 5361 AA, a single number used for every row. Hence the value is 0.036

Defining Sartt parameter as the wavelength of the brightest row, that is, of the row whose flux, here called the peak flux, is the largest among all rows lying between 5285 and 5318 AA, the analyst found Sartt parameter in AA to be 5310.19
